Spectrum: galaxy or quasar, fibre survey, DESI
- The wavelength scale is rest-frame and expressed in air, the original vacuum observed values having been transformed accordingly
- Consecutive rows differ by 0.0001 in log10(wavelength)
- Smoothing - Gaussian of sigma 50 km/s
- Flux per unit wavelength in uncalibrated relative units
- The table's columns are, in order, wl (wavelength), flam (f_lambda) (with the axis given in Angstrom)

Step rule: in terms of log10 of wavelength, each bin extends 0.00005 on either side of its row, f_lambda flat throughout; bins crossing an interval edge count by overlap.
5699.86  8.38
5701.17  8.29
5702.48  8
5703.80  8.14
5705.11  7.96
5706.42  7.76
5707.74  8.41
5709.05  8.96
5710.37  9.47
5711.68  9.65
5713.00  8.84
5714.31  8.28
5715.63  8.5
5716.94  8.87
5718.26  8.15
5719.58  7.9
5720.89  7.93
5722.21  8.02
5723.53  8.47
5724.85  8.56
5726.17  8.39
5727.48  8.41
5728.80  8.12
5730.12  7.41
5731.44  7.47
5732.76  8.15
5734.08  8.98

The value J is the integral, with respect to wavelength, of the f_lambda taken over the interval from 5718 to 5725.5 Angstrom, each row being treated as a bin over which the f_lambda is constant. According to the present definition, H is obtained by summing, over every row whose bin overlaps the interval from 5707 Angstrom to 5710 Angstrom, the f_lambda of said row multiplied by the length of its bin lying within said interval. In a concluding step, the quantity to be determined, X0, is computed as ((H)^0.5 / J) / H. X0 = 0.0032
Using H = 26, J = 61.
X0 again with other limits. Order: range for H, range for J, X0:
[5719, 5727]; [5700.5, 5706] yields 0.0028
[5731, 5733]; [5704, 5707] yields 0.0107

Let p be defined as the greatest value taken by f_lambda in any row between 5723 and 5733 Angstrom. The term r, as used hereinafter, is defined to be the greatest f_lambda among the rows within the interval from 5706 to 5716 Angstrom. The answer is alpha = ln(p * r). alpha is 4.41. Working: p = 8.56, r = 9.65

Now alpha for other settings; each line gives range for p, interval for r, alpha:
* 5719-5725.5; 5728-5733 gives 4.25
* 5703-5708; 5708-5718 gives 4.40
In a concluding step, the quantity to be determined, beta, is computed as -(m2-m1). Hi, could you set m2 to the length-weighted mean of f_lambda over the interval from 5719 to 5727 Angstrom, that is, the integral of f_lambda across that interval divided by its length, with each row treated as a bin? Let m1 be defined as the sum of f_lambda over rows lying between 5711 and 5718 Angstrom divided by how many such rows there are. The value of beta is 0.6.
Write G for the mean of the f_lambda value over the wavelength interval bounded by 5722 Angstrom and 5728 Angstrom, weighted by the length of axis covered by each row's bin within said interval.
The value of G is 8.40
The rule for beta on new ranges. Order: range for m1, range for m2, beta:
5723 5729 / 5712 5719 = -0.2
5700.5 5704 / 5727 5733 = 0.3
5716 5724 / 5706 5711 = -0.5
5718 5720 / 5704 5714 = -0.7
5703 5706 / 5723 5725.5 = -0.5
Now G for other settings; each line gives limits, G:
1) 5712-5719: 8.57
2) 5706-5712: 8.85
